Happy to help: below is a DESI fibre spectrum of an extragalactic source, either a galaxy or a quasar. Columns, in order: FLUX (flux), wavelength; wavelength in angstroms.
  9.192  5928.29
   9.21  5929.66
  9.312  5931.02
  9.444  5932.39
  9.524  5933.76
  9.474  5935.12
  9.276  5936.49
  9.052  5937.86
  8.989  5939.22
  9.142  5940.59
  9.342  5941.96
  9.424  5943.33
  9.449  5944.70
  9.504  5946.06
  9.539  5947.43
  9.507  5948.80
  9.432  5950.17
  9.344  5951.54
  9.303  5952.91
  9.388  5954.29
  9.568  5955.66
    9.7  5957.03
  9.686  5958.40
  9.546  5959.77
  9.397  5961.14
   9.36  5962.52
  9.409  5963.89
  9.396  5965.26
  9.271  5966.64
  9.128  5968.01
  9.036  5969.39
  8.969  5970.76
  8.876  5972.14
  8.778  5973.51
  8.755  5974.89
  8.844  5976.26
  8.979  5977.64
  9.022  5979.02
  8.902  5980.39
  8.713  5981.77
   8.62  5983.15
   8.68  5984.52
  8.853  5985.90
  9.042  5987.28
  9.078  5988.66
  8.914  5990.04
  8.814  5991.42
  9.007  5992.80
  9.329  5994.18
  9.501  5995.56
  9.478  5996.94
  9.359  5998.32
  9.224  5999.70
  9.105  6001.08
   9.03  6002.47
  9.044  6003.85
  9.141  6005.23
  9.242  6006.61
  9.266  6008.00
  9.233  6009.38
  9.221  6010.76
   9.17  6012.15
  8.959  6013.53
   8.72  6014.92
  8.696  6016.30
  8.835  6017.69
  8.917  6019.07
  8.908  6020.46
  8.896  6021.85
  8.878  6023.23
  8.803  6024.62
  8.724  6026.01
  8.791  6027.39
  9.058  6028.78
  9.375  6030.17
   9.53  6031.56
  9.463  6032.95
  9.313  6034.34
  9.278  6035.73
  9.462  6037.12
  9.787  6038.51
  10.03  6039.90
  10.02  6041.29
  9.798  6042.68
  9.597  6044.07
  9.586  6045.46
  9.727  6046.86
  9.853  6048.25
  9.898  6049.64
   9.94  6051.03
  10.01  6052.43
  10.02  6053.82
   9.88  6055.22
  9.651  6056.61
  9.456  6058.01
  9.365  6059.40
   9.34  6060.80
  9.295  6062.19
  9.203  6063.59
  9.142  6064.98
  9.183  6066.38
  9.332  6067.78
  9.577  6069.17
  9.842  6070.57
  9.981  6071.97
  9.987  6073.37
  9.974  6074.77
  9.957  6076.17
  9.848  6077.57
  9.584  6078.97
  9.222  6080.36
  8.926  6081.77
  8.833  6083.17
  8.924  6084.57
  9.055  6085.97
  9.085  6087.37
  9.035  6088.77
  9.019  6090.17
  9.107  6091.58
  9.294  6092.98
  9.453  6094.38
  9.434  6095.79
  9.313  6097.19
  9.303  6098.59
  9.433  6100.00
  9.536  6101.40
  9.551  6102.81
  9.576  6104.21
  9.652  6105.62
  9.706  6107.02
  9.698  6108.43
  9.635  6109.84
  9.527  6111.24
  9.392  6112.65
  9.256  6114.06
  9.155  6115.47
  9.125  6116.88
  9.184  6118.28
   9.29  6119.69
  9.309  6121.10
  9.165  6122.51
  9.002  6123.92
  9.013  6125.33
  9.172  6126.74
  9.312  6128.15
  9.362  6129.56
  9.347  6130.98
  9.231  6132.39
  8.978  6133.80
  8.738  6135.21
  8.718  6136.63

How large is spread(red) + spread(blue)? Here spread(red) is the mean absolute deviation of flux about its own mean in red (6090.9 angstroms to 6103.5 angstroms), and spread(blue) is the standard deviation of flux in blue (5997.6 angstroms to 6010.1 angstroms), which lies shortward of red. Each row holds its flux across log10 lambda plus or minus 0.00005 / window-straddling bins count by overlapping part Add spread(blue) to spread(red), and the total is 0.22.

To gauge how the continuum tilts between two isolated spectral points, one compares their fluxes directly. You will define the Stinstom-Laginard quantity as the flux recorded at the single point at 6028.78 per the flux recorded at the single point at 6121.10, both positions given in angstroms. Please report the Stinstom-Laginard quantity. 0.97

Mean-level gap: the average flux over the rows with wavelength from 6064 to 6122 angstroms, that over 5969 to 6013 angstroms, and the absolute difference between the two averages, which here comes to 0.36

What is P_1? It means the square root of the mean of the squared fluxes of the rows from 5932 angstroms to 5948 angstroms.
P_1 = 9.3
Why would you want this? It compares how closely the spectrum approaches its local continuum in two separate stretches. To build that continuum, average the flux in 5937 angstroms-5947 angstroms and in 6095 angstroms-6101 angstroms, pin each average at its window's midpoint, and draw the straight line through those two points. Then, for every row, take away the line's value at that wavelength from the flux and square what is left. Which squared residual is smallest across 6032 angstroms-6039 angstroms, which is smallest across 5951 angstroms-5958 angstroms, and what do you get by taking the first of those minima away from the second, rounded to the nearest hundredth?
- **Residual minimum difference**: 0.00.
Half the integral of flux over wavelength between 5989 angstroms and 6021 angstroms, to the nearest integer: 145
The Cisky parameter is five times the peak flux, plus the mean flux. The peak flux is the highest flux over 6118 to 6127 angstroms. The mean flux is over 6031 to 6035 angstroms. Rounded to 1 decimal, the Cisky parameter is 56.0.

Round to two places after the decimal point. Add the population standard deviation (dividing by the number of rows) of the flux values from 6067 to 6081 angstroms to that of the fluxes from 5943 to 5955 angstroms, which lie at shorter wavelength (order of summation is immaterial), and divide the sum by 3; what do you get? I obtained 0.11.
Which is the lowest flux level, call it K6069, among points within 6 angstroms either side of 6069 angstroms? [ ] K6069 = 9.142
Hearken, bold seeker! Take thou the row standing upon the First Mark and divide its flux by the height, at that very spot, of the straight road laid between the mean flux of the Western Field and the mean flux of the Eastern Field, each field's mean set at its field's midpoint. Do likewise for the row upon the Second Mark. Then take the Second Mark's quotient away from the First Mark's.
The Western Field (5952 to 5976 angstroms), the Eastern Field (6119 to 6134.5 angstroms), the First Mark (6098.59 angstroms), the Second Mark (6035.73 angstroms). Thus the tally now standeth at 0.01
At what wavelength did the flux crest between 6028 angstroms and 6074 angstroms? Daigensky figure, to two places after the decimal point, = 6039.90 angstroms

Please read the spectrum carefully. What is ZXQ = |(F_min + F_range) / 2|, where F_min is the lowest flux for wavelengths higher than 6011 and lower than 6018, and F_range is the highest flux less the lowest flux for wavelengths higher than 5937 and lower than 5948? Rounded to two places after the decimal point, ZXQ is 4.62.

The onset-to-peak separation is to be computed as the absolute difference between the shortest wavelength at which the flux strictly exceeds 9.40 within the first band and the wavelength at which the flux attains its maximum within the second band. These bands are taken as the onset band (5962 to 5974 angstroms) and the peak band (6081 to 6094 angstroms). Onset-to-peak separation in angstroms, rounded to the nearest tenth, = 129.1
